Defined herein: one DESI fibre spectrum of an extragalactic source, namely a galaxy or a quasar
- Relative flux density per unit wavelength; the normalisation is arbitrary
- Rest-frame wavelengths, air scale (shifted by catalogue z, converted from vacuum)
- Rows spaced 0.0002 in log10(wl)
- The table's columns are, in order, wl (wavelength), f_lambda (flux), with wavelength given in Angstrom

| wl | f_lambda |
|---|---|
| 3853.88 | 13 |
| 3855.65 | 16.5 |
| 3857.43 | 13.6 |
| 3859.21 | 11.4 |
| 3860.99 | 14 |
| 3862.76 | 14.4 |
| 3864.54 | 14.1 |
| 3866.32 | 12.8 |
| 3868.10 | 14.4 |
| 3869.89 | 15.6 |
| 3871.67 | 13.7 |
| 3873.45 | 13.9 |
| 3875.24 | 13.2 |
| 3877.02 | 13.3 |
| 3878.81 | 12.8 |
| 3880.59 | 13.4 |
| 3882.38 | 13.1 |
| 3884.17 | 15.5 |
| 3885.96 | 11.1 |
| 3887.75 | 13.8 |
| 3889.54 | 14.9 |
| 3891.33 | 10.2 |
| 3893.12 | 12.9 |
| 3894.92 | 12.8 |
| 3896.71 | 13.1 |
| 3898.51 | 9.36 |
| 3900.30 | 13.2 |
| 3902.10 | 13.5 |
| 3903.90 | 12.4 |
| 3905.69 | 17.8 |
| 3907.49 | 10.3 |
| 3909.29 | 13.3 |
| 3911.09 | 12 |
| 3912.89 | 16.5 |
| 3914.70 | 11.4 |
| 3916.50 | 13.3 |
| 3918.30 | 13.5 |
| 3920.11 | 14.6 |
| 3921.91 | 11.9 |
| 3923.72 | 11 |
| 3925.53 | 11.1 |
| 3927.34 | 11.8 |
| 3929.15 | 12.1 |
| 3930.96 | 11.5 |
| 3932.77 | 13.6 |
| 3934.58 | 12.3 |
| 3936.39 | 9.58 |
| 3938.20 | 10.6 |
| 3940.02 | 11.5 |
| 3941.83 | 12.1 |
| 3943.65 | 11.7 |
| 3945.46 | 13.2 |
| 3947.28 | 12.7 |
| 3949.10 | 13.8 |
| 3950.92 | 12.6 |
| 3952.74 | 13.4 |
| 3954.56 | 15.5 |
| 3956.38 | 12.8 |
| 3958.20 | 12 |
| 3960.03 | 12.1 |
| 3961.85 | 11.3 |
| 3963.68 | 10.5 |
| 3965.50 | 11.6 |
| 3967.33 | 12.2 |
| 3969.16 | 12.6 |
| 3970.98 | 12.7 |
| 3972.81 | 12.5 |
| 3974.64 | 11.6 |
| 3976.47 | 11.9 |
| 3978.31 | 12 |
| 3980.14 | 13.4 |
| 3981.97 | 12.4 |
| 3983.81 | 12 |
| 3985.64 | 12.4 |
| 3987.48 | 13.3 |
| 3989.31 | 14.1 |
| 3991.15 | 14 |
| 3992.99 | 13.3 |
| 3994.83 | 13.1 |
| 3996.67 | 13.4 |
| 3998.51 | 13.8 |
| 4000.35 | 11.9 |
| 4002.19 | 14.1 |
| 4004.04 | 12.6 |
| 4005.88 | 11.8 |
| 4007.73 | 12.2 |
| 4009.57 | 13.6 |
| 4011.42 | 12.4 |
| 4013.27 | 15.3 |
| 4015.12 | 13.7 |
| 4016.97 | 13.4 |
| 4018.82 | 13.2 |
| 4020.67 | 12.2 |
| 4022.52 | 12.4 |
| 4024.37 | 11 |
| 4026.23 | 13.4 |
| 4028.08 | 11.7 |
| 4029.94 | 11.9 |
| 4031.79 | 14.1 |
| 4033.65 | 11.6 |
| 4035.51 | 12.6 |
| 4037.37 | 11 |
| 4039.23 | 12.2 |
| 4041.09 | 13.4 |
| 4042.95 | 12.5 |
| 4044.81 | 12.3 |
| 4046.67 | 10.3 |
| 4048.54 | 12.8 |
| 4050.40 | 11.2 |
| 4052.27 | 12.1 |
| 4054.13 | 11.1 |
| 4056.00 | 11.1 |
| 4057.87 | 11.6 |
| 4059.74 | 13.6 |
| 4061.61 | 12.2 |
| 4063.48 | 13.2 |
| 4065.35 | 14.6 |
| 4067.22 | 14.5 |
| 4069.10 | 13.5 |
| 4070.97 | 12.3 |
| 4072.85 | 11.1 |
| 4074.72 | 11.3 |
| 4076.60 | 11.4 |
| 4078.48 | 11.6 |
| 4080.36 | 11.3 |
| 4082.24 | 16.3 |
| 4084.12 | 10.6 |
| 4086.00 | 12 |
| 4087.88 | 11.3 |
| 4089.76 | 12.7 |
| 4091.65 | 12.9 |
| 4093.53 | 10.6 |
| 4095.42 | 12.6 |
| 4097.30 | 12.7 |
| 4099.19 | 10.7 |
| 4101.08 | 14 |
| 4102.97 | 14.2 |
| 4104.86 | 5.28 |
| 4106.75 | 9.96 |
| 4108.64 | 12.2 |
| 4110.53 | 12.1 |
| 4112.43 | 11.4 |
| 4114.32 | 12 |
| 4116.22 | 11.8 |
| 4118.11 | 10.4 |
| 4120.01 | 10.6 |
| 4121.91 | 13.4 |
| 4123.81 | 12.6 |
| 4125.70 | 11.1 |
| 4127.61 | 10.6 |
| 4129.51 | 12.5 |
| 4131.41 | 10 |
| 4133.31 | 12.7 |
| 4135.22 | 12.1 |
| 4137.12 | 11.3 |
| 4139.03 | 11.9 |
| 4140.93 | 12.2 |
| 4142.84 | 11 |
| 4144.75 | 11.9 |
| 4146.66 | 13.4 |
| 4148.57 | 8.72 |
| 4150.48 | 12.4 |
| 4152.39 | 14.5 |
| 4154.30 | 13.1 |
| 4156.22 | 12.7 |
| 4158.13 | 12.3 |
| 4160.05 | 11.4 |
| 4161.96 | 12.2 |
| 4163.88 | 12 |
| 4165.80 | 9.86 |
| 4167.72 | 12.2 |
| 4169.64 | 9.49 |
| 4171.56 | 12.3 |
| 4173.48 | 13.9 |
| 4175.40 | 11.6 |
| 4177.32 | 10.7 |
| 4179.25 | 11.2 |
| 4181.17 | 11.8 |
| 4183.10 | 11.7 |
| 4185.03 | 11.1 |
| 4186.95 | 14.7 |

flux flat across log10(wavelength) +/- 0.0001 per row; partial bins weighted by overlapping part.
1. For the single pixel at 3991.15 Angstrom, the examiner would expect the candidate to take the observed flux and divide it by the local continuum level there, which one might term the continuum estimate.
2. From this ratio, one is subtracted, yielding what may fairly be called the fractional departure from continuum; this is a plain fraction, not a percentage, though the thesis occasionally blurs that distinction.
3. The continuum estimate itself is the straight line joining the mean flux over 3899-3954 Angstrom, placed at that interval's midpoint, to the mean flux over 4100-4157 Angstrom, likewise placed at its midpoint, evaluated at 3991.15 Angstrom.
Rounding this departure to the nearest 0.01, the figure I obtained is 0.14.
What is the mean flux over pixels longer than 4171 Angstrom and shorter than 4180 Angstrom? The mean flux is 11.9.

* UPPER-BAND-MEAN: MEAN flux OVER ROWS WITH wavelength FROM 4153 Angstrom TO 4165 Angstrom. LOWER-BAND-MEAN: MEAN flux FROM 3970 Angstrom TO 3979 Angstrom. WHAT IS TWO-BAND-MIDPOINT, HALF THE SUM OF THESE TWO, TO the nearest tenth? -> 12.2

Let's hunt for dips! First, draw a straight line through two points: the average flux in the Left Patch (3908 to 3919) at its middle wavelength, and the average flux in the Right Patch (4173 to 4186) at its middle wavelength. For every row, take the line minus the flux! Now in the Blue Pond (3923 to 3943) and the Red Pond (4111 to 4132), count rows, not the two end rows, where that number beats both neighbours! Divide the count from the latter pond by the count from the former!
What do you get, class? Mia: 1.00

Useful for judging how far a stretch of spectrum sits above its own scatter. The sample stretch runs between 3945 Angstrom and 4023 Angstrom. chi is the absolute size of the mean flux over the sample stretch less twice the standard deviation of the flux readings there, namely 10.8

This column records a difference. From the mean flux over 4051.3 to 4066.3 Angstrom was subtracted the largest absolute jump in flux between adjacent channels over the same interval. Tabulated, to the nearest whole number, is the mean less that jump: 10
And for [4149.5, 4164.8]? 10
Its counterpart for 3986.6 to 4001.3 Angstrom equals 11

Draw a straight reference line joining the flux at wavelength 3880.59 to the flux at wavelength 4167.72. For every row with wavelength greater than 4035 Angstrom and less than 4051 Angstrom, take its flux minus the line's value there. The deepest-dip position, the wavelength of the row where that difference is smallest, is 4046.67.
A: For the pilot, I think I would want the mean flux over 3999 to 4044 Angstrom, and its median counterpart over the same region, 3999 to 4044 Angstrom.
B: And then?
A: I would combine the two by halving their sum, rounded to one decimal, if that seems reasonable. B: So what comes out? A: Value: 12.6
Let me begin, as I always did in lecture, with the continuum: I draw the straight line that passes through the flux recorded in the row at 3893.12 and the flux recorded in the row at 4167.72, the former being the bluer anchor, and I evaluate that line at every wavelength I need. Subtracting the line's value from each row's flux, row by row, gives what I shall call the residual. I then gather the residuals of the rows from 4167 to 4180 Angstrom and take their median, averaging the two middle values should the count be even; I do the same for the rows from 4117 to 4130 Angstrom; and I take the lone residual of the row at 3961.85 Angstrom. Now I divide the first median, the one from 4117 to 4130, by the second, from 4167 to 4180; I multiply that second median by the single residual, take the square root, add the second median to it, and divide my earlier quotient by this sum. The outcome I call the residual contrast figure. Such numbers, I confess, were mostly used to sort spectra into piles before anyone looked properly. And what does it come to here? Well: 6.3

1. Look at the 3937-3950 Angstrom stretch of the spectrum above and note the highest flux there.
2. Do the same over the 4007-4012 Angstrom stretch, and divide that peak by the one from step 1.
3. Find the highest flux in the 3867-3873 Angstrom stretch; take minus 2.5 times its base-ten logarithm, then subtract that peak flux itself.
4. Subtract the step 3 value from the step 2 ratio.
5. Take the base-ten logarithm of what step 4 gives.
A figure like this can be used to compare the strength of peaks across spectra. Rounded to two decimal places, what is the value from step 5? 1.29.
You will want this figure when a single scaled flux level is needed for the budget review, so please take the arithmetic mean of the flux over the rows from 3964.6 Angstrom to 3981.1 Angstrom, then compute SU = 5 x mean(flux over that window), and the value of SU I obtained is 61.4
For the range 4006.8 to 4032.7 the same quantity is 64.5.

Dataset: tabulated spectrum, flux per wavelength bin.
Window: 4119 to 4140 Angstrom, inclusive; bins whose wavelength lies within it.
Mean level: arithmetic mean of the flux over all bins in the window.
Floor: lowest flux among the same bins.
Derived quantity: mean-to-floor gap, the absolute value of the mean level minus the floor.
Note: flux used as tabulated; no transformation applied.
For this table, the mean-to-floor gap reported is 1.71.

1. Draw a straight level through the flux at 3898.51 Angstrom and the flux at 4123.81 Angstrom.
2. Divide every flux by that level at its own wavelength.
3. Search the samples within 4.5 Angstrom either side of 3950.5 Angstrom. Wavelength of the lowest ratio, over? 3950.92 Angstrom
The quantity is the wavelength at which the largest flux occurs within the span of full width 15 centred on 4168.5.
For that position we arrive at 4173.48 Angstrom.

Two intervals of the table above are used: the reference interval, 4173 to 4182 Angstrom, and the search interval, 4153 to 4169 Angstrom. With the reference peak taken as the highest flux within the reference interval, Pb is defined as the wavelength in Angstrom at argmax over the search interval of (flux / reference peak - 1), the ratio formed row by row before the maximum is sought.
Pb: 4154.30 Angstrom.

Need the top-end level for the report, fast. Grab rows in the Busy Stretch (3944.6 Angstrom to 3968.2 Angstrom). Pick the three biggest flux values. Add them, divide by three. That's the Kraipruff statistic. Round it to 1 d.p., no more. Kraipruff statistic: 14.2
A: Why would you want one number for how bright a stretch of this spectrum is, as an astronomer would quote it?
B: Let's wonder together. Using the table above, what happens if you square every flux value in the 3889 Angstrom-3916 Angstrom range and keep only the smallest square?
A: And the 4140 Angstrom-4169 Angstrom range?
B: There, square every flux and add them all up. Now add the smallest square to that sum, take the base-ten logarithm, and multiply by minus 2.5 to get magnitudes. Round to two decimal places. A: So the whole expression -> -8.39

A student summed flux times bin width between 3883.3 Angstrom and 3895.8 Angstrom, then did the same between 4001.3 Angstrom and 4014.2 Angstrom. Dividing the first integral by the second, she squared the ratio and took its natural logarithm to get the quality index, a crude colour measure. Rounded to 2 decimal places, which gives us -0.08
